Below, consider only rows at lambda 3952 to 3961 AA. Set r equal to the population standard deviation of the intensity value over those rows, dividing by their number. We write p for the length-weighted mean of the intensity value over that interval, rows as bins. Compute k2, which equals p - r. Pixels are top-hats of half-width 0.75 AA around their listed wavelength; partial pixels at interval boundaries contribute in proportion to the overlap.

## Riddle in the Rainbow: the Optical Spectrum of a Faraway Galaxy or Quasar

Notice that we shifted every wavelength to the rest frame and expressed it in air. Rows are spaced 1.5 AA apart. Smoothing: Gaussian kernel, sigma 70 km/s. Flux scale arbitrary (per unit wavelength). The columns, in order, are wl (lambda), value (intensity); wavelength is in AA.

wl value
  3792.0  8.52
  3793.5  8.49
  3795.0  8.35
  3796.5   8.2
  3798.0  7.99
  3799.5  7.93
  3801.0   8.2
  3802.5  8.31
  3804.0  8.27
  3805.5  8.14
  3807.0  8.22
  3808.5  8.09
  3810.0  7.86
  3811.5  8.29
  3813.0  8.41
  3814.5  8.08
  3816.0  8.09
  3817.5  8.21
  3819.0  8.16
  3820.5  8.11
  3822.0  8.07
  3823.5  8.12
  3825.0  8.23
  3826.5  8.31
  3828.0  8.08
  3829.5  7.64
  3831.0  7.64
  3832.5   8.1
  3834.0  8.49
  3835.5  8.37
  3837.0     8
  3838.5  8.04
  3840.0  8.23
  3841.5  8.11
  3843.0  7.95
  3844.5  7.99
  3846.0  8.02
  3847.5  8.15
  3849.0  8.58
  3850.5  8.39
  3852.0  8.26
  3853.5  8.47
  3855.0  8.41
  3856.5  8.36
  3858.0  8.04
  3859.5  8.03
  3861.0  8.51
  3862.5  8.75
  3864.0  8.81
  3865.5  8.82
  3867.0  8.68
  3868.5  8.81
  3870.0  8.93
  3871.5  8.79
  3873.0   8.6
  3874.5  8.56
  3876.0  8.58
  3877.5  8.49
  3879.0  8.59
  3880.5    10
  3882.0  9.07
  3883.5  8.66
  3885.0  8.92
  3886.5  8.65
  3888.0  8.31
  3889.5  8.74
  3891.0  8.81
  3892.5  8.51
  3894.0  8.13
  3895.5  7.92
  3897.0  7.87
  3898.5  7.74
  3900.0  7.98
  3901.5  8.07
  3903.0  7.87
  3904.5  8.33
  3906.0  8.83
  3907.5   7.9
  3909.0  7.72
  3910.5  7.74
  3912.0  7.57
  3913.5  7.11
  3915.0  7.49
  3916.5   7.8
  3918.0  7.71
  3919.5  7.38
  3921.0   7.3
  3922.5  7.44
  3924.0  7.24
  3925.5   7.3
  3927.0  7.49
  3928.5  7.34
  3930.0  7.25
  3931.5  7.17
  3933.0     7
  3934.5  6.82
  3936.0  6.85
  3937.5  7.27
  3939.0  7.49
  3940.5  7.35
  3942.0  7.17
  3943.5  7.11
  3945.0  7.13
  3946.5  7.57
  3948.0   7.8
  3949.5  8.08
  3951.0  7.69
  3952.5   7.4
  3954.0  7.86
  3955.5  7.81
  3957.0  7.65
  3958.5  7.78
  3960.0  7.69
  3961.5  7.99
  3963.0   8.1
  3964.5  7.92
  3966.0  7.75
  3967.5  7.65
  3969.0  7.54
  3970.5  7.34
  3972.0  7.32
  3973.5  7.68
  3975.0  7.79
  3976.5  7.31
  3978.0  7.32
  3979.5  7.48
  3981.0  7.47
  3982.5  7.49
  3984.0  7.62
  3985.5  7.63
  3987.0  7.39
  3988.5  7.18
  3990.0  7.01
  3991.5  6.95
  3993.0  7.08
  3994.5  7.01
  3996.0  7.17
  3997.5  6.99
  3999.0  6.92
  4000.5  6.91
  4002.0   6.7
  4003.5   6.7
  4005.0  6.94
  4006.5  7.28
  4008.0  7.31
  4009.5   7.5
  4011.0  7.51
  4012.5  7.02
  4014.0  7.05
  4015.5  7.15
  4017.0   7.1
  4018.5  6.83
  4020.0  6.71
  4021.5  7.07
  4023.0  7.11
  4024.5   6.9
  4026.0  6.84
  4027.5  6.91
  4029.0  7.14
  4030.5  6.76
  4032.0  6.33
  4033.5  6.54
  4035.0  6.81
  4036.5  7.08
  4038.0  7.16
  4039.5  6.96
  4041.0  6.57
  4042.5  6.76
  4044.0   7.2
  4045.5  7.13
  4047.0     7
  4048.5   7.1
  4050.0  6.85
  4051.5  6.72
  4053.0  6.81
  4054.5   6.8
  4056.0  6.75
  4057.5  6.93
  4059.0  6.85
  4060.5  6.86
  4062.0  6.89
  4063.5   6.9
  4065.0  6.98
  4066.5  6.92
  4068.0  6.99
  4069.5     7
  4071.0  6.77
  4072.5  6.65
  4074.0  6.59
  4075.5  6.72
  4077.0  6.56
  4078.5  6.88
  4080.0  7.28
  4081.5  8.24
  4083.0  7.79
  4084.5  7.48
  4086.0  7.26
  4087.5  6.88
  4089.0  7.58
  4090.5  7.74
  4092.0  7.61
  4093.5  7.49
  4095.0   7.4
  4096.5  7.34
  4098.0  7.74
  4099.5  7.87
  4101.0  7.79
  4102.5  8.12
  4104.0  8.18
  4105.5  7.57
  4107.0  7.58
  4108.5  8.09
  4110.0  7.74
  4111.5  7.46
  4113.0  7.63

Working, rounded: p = 7.7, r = 0.151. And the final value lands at 7.6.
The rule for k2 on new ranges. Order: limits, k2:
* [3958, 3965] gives 7.8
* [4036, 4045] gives 6.7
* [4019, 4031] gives 6.8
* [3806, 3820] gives 8.0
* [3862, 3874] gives 8.7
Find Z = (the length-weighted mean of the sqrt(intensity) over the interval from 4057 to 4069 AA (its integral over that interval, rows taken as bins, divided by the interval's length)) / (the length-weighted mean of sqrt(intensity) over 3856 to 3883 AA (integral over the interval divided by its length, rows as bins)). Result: 0.89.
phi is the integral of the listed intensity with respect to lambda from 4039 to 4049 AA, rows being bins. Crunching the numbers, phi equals 69.6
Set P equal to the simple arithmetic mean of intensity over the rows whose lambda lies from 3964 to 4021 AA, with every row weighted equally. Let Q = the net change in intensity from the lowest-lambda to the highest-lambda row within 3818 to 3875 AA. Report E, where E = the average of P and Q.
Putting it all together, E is 3.8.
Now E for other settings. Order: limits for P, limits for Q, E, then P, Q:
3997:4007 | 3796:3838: 3.4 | 6.9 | -0.20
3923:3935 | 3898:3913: 3.5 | 7.2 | -0.17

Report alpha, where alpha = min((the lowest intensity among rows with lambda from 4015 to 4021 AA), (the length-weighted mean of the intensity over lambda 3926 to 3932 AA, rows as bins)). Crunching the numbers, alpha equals 6.71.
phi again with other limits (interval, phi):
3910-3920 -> 75.4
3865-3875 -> 87.4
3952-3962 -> 77.4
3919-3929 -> 73.6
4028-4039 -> 75.2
